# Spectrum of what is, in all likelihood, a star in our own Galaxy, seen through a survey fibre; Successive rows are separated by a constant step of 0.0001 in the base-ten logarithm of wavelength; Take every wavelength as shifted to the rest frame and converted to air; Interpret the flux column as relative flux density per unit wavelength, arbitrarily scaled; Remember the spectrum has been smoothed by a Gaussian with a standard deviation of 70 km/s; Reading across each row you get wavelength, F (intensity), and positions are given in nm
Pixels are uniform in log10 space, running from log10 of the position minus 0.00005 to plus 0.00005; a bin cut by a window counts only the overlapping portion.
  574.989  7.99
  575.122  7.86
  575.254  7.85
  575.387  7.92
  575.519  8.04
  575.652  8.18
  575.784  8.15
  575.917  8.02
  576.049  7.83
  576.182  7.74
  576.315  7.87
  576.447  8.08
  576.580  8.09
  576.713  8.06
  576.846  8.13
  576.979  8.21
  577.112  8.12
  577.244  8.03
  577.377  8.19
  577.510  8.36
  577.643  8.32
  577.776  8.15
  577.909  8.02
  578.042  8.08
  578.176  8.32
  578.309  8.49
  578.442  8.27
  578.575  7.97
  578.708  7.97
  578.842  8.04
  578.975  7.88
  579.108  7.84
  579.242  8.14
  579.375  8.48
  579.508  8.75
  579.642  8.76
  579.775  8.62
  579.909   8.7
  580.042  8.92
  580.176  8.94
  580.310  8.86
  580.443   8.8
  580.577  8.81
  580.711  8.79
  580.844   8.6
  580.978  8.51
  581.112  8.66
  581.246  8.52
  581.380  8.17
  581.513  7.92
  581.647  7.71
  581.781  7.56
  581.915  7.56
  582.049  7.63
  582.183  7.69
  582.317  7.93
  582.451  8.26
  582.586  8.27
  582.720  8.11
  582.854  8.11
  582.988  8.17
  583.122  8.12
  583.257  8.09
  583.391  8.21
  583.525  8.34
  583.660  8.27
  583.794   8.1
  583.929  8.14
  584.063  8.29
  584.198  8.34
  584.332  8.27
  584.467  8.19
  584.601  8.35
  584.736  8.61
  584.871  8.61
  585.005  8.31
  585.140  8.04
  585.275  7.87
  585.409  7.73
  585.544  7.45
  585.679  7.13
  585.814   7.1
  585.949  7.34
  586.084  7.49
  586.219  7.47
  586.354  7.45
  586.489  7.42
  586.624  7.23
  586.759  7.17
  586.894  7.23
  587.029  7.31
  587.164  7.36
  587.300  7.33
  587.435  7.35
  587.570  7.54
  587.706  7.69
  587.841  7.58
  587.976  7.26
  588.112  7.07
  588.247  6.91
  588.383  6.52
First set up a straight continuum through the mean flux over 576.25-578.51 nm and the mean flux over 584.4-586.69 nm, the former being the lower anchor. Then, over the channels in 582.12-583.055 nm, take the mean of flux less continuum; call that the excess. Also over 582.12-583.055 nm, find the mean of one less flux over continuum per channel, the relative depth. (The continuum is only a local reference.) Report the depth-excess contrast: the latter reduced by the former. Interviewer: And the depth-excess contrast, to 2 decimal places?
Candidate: -0.20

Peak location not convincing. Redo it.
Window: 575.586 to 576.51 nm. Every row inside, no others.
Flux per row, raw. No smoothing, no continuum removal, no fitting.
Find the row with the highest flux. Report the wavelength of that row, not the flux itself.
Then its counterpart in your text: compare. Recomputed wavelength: 575.652 nm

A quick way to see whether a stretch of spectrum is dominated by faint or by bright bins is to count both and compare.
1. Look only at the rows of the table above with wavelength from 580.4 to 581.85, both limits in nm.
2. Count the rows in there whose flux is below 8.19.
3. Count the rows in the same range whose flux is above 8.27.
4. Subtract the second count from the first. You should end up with -3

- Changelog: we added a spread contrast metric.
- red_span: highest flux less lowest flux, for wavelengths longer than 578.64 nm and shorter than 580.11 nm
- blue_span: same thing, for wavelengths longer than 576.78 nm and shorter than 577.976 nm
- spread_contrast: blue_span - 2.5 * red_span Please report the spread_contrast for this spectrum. -2.4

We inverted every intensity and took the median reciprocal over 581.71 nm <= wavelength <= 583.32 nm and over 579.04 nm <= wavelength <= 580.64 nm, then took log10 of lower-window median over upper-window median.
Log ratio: -0.034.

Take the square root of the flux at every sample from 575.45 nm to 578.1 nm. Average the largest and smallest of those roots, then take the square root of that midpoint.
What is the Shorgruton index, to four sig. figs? 1.684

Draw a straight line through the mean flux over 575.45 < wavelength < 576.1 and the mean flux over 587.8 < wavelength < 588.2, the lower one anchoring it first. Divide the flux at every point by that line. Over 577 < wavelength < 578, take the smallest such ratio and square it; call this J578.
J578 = 1.02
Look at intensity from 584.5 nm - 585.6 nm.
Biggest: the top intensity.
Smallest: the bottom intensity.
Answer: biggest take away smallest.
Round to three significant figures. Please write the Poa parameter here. 1.16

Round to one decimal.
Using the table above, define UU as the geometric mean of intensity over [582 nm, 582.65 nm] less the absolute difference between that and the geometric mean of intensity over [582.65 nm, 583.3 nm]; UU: 7.8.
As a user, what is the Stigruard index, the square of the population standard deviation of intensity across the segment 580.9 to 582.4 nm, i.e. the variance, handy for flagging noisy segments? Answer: 0.16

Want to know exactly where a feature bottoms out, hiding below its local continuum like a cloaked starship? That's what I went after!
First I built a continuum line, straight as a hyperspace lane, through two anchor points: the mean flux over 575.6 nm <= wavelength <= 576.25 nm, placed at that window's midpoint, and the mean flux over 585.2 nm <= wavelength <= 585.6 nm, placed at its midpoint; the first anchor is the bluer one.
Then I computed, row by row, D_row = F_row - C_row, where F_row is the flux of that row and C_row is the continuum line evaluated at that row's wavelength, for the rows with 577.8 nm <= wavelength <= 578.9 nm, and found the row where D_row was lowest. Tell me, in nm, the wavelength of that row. 578.575 nm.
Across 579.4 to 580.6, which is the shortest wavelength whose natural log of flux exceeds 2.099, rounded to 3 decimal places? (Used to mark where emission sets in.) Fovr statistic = 579.508 nm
